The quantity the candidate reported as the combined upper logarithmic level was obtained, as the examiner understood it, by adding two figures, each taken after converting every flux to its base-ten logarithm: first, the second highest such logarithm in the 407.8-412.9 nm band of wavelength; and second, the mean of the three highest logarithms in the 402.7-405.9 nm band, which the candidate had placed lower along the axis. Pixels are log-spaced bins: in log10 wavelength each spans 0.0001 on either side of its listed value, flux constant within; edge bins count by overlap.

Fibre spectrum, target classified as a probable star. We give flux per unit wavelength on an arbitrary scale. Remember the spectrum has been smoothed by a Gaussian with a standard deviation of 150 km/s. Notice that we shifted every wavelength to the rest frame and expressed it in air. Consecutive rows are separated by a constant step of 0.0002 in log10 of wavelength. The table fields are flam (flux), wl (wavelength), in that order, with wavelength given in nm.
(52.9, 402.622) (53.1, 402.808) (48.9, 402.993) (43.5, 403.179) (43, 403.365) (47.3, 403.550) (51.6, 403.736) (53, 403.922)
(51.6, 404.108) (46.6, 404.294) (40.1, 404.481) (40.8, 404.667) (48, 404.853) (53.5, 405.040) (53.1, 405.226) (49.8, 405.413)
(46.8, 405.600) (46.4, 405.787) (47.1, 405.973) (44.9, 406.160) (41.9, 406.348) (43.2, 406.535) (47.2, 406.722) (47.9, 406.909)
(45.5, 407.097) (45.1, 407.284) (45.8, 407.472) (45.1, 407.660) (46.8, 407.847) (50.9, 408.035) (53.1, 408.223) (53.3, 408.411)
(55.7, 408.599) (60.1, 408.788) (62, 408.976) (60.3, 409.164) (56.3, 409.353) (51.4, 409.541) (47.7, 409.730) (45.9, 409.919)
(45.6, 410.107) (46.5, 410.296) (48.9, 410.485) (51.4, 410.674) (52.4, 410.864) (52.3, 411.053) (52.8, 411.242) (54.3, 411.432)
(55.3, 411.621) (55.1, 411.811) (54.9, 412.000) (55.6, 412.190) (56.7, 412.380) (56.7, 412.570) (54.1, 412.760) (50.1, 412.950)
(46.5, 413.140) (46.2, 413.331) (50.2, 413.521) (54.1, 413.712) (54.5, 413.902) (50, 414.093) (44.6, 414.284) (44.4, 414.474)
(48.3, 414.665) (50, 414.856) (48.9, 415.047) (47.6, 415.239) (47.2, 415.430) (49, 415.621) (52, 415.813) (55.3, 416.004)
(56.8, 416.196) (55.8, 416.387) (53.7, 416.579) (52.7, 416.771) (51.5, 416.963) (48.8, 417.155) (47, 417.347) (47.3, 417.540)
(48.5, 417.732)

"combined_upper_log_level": 3.51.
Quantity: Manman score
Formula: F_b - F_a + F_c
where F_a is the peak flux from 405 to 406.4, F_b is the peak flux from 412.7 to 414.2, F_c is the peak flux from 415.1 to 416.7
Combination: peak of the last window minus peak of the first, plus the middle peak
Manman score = 58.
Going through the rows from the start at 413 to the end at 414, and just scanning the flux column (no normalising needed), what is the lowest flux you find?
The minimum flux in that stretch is 46.2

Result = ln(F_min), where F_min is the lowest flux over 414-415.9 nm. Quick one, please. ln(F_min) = 3.79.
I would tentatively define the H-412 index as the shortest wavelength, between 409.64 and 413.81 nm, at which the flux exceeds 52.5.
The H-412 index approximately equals 411.242 nm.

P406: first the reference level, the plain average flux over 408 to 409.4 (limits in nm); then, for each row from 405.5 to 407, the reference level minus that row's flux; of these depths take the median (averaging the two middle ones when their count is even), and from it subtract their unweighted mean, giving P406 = -0.9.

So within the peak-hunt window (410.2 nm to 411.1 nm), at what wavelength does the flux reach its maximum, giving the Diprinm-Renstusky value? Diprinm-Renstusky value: 410.864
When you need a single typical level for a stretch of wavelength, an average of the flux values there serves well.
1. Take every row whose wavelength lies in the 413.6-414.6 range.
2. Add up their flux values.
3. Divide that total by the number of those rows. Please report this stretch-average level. 49.5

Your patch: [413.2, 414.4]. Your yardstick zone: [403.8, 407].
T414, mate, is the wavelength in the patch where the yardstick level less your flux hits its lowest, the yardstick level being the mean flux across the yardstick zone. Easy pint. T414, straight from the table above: 413.902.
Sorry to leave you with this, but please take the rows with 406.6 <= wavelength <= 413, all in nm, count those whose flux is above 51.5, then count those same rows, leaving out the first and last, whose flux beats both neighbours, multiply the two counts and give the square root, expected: 9.5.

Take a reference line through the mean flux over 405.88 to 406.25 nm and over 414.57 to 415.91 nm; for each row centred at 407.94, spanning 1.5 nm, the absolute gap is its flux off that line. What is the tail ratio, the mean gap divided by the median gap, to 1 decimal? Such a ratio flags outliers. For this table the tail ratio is 1.3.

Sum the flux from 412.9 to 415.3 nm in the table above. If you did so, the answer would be 635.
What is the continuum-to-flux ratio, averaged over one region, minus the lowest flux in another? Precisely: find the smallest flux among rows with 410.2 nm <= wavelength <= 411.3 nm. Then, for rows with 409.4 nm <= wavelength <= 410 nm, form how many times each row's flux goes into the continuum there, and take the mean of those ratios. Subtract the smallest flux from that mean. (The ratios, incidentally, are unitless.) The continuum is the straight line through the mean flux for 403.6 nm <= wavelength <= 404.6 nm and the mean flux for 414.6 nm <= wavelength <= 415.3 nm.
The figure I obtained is -45.5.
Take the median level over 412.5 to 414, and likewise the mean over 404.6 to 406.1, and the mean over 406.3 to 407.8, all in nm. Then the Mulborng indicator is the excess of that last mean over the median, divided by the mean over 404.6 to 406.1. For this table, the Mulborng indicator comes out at -0.14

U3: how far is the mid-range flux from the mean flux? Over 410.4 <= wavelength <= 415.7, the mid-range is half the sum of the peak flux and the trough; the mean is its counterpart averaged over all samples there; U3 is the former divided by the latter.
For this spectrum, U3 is 0.99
